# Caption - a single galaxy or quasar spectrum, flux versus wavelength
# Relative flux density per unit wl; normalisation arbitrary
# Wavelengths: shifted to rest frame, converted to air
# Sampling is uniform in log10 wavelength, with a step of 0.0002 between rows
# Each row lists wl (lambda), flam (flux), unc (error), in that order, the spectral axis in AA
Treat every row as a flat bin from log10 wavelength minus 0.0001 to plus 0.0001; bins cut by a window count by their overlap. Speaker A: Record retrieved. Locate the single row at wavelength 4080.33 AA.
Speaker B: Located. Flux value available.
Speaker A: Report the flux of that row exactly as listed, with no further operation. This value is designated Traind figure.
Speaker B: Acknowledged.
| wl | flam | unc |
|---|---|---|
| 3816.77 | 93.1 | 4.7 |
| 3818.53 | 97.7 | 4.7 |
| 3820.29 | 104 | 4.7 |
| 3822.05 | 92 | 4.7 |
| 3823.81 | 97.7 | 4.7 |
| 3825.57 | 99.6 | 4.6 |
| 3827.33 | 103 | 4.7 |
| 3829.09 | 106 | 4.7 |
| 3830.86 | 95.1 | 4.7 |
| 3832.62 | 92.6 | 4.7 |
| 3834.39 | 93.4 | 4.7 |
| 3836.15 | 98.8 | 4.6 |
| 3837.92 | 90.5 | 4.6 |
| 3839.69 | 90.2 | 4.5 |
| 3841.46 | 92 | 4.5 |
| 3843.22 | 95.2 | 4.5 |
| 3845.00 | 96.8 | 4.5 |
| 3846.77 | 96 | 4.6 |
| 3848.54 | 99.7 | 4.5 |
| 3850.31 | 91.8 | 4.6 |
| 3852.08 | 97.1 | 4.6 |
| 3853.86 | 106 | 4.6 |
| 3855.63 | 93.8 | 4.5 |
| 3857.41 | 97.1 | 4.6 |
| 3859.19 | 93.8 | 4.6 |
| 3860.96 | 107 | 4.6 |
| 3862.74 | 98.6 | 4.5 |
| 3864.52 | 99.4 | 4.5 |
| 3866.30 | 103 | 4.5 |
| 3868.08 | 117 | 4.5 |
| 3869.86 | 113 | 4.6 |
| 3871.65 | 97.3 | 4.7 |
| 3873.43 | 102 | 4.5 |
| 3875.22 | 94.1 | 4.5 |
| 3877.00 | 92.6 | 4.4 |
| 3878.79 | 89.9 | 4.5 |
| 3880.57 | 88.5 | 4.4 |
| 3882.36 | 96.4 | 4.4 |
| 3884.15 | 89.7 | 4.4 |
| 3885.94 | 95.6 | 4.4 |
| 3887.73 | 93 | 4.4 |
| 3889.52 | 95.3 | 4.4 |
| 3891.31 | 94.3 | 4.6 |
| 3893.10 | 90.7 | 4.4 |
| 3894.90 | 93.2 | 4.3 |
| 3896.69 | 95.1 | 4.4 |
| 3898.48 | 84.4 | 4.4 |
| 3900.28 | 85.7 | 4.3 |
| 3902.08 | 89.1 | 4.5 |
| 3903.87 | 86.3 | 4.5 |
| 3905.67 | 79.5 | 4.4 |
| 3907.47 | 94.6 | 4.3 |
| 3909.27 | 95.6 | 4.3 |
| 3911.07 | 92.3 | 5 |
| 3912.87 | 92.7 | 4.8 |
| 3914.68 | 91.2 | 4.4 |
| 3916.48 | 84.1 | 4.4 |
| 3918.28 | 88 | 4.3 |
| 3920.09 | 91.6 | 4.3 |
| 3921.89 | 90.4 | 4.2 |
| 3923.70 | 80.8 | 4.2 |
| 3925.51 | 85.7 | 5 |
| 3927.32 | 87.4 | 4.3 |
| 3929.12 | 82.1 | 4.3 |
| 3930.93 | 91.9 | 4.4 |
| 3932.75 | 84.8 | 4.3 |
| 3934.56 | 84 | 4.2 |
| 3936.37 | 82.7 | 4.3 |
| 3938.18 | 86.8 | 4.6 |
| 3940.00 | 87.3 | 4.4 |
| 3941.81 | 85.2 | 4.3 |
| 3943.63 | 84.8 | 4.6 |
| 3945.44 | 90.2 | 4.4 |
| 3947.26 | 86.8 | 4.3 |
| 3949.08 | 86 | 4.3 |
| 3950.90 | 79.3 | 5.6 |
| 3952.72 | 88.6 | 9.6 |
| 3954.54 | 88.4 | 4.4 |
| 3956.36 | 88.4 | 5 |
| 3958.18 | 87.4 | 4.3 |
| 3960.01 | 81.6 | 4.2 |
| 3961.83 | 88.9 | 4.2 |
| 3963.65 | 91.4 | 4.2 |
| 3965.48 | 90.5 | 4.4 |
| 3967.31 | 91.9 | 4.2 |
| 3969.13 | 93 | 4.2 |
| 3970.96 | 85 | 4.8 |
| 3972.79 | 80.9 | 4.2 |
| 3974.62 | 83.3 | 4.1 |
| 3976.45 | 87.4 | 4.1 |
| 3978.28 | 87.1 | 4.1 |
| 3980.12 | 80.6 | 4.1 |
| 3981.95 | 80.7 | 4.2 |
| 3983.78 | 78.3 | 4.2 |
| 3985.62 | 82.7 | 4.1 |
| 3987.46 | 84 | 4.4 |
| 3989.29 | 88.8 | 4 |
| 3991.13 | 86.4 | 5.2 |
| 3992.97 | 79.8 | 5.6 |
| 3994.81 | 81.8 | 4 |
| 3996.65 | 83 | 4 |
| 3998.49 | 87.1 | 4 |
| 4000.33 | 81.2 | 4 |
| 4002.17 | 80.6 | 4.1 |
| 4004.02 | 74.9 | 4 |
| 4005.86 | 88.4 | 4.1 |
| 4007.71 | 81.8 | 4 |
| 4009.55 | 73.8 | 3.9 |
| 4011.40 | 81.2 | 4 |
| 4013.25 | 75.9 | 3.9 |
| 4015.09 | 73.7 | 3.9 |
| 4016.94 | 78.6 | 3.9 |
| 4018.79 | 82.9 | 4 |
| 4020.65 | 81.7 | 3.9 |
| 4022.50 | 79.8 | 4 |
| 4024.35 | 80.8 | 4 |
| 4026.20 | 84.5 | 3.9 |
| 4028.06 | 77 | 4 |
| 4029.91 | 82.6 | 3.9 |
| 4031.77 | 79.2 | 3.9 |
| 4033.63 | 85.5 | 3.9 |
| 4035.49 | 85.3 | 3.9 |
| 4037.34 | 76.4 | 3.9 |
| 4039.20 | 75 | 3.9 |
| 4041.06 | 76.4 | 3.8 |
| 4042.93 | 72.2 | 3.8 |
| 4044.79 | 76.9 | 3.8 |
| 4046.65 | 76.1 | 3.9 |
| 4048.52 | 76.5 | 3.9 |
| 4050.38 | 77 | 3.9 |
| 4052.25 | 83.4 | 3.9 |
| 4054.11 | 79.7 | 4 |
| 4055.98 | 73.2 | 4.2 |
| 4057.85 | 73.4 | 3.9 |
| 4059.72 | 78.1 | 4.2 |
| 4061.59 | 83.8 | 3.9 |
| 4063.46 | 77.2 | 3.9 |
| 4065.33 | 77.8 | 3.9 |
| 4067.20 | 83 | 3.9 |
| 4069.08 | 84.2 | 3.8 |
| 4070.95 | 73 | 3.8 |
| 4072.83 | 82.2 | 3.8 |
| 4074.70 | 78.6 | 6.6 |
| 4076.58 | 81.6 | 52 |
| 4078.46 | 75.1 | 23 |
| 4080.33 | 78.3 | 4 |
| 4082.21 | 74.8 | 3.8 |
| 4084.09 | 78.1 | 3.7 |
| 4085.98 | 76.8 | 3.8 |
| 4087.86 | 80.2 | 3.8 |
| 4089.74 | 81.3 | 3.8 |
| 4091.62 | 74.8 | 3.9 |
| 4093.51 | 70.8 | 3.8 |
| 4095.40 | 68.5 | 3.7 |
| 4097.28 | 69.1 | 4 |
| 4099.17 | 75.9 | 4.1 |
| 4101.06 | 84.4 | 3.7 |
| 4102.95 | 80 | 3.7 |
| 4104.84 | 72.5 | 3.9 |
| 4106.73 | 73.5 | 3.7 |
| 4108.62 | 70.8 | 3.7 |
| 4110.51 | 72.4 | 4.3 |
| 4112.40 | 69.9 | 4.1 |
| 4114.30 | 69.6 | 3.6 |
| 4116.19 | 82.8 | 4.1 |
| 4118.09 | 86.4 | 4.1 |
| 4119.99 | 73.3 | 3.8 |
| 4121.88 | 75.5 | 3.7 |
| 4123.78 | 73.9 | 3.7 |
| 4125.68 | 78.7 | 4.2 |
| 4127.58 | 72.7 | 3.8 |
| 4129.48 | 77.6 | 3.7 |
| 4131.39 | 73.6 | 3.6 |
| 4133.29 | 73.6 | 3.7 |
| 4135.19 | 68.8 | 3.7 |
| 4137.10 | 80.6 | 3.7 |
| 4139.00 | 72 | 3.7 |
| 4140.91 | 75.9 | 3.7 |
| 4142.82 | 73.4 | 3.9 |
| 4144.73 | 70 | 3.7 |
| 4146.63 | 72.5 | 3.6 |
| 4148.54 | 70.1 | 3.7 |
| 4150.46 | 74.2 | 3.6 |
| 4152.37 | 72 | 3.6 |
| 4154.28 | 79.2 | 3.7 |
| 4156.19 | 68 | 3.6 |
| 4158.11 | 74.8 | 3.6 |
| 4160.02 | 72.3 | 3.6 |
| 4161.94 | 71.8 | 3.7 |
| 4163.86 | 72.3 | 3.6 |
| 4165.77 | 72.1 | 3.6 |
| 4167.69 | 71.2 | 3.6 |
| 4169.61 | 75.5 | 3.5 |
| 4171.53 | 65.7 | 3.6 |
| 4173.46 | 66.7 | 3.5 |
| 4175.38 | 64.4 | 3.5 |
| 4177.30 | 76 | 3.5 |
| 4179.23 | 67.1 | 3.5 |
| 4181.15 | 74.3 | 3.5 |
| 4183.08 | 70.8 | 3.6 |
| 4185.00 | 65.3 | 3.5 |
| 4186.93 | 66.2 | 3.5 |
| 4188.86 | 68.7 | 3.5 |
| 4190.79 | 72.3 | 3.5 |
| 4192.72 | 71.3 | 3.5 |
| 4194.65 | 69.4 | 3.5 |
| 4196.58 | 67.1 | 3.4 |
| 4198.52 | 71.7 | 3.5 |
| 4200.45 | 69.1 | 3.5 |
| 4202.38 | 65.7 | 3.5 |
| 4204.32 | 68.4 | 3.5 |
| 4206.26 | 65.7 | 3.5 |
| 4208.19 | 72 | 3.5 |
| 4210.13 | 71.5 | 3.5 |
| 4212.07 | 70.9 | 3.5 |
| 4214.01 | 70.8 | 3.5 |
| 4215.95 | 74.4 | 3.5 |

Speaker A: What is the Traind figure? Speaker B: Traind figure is 78.3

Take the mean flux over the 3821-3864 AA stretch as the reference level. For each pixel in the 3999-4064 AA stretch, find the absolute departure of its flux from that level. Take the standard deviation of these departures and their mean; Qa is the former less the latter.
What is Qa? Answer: -14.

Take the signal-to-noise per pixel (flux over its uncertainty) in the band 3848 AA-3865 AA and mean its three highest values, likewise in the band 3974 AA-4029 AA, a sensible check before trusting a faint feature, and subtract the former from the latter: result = -0.94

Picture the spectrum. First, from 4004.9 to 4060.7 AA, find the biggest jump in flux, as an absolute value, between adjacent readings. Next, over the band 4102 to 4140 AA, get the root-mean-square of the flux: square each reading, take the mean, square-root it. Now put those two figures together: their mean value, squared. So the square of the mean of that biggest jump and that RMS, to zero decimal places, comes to 1762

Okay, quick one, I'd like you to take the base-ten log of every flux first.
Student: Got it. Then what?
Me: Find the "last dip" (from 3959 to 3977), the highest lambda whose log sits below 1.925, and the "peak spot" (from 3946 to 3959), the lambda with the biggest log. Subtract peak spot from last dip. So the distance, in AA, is 21.9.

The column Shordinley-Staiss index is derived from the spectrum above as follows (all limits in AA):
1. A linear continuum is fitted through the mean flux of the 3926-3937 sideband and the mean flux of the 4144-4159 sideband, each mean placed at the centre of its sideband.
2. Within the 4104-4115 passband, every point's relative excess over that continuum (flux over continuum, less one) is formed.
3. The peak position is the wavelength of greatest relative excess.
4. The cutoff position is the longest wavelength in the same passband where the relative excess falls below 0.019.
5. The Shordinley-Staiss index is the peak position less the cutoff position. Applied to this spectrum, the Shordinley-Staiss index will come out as -7.6 AA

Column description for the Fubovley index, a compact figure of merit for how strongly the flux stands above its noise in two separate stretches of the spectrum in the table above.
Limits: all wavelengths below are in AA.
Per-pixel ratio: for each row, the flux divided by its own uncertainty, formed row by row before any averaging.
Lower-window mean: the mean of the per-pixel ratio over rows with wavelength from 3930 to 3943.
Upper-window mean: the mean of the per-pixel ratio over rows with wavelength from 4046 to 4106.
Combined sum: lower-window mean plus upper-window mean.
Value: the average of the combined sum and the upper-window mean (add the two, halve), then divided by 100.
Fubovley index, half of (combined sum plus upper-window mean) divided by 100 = 0.285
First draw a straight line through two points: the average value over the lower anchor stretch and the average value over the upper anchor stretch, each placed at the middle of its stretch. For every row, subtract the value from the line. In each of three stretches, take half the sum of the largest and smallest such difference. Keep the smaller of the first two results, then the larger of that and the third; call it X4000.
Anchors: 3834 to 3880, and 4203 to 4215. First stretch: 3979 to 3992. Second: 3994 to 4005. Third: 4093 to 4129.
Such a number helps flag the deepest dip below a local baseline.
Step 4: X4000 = 4.0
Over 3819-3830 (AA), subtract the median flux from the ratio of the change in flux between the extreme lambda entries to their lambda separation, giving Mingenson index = -101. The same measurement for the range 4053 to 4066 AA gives -78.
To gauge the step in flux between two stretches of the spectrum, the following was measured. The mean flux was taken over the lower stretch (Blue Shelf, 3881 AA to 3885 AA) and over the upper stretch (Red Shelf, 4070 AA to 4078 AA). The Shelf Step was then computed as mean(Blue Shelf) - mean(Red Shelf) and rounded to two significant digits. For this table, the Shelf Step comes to 14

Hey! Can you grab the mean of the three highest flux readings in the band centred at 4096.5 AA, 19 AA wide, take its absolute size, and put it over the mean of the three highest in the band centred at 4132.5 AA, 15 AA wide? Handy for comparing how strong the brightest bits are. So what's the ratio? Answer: 1.04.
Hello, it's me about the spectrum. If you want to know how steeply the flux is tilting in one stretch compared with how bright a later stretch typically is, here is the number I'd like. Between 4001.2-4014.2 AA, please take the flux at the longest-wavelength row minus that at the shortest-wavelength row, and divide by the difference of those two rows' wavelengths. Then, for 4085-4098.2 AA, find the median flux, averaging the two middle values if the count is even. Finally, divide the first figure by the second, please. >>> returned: -0.006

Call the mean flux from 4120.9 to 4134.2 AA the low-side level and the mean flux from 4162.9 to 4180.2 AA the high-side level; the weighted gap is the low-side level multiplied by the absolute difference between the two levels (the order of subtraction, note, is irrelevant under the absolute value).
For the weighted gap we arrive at 374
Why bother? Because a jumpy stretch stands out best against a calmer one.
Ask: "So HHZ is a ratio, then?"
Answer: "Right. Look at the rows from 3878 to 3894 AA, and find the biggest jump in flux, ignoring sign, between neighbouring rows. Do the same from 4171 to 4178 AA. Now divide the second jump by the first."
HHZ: 1.47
